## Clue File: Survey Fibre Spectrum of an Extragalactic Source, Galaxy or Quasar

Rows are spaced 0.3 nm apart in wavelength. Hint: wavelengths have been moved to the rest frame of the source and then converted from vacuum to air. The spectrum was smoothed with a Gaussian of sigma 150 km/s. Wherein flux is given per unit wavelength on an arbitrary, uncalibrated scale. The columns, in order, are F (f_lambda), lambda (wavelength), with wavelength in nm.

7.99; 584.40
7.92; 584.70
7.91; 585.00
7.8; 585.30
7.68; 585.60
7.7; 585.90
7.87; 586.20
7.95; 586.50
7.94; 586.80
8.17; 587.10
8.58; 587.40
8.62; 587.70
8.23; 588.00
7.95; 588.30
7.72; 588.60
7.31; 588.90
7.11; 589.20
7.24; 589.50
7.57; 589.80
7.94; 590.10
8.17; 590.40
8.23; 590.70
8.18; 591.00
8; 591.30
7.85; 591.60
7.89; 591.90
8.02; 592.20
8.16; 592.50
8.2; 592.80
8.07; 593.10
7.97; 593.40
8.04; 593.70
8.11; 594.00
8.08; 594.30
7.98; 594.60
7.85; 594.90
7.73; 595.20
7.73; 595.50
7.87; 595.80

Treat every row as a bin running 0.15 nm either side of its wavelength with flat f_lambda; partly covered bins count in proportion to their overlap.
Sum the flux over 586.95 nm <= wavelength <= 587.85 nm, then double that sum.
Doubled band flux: 51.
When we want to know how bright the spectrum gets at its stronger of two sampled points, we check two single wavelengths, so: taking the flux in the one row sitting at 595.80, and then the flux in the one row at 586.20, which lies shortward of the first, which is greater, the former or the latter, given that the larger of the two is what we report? 7.87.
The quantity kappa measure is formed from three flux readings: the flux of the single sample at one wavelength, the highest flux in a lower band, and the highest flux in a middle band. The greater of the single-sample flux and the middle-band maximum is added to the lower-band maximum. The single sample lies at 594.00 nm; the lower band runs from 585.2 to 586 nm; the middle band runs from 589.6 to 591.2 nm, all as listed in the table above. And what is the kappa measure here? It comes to 16.0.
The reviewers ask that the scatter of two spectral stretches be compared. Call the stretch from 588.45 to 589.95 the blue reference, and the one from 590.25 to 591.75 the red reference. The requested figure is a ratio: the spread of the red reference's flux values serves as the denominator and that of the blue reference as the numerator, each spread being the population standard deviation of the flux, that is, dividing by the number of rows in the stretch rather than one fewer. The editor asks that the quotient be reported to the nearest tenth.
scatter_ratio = 1.6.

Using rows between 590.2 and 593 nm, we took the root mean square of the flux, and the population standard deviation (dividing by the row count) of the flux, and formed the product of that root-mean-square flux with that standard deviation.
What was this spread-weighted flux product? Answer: 1.08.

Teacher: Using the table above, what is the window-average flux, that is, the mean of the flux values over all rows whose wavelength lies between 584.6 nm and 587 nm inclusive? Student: 7.85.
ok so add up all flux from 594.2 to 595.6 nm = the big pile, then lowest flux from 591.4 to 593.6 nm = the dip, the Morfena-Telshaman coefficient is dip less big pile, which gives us -32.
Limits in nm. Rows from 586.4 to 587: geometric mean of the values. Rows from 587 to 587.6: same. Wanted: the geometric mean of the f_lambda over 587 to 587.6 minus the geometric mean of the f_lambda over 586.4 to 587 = 0.4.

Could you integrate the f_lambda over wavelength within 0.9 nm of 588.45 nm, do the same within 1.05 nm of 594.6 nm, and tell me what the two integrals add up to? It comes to 31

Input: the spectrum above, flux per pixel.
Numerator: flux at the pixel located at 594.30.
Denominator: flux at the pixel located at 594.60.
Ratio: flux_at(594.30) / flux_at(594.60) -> 1.01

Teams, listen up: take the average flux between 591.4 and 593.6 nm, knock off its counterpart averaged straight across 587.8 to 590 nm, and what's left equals 0.4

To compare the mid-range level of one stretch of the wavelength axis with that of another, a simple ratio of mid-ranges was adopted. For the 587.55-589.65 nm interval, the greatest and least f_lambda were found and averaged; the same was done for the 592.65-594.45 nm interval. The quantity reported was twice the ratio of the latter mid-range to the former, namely 2.06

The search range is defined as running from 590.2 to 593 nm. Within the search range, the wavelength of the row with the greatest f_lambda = 590.70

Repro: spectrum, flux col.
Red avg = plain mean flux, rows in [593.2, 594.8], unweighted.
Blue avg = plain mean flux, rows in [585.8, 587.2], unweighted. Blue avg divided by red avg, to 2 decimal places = 0.99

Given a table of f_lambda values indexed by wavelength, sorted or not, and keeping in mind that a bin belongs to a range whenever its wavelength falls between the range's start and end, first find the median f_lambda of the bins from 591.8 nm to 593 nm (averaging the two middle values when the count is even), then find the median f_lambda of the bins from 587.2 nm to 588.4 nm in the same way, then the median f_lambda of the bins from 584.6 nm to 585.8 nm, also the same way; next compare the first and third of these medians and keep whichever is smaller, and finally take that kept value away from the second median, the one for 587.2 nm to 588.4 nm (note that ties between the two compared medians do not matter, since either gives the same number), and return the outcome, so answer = 0.55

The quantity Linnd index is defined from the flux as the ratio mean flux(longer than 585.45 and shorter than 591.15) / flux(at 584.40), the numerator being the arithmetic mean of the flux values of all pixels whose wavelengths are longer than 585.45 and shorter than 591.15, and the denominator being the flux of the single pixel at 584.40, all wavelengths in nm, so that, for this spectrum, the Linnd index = 0.99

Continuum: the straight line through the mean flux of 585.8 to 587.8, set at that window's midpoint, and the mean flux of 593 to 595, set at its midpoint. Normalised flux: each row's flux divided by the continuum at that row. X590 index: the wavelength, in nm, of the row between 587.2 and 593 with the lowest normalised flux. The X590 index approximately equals 589.20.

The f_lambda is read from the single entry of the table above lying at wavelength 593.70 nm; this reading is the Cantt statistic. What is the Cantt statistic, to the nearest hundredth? 8.04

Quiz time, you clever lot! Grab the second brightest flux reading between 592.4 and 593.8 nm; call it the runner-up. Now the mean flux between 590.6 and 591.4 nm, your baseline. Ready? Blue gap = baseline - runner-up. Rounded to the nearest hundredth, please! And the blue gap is -0.02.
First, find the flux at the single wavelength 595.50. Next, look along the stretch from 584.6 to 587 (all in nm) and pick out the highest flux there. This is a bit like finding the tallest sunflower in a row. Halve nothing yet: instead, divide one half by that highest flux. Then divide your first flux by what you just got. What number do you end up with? 123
